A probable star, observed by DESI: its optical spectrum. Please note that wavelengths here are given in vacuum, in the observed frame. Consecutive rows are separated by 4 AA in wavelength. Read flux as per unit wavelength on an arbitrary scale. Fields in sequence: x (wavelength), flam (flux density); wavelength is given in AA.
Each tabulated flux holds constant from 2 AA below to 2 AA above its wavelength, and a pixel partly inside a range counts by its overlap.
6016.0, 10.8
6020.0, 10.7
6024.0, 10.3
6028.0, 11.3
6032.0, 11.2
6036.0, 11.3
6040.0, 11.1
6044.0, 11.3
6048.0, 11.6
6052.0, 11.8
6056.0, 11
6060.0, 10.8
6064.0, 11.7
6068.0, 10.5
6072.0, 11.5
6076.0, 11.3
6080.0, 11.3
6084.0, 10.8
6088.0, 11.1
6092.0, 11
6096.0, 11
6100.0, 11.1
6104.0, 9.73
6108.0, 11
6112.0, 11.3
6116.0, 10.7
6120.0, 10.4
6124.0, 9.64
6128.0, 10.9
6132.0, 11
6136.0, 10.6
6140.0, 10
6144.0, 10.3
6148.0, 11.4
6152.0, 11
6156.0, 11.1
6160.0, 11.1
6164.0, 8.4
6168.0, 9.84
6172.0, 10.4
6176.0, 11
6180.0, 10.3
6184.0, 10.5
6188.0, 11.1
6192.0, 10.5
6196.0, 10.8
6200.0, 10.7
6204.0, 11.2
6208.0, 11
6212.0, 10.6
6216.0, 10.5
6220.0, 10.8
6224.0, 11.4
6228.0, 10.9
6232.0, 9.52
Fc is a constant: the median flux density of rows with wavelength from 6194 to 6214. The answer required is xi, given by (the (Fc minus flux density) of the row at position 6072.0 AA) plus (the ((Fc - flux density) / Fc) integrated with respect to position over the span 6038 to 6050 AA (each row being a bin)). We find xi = -1.29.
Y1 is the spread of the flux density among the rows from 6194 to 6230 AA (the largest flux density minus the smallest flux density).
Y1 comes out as 0.9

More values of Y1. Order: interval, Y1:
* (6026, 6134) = 2.2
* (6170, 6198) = 0.8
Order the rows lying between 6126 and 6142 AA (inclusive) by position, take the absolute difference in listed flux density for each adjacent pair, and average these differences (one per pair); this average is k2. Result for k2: 0.4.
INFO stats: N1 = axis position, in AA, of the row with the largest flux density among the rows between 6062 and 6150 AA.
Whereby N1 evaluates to 6064.0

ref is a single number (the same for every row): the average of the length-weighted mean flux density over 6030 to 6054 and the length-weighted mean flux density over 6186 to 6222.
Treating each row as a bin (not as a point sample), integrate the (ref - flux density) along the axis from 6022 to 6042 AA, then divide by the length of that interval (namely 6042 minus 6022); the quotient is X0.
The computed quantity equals 0.05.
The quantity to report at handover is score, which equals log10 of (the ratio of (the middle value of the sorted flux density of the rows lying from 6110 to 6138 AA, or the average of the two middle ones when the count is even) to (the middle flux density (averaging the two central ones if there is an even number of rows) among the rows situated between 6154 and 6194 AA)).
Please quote 0.01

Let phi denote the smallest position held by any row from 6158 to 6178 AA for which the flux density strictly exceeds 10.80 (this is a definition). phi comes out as 6160.0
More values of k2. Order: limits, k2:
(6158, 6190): 1.0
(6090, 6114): 0.6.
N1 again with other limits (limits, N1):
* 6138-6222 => 6148.0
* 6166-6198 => 6188.0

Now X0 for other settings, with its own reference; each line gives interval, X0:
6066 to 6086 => 0.01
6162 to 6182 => 1.10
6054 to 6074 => -0.01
